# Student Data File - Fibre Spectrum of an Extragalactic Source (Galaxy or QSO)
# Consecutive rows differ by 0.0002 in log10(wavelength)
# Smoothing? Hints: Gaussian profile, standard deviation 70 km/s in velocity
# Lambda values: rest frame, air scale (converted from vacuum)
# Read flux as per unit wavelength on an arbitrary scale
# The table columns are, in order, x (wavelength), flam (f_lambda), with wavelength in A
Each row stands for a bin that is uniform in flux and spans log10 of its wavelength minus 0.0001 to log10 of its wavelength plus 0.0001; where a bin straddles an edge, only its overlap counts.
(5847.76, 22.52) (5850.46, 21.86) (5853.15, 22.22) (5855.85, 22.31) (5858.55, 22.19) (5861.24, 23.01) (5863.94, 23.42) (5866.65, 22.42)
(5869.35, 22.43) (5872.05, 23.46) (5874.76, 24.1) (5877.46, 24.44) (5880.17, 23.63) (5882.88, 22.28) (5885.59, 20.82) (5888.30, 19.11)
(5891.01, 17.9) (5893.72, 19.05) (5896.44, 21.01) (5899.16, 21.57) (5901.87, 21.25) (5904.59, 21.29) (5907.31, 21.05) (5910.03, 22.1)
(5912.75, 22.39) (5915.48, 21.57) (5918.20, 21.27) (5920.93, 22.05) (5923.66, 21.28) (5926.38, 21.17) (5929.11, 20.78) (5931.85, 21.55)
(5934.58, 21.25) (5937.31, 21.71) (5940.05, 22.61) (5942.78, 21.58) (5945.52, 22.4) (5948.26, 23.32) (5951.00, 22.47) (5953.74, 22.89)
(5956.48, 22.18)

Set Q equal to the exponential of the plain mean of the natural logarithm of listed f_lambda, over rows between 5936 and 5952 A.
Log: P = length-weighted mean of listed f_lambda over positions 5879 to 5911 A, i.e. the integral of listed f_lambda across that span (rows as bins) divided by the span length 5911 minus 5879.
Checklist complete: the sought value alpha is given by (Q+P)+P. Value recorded 64.1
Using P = 20.9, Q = 22.3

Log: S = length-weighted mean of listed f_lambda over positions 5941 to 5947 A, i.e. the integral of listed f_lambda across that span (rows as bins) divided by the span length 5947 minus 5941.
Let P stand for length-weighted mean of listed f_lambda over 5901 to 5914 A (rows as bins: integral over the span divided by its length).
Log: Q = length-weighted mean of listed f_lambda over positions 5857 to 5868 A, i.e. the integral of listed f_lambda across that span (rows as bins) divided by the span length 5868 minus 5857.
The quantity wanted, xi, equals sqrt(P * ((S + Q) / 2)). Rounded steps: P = 21.6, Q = 22.7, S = 22.1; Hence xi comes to 22.0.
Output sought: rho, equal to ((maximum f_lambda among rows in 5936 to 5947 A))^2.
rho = 511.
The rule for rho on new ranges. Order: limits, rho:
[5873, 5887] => 597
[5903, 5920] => 501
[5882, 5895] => 496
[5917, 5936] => 486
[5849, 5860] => 498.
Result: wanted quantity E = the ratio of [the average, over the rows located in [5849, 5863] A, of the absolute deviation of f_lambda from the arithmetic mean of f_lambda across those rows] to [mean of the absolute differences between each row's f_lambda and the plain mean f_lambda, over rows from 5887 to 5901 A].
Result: 0.22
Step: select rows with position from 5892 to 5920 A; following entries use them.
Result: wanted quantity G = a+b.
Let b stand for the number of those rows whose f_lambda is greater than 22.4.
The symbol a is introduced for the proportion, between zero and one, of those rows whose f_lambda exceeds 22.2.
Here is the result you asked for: 0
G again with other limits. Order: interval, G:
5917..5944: 1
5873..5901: 3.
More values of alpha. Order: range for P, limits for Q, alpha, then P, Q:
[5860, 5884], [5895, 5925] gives 68.0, 23.2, 21.5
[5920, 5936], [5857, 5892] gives 64.8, 21.3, 22.2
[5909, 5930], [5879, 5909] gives 63.9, 21.6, 20.8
